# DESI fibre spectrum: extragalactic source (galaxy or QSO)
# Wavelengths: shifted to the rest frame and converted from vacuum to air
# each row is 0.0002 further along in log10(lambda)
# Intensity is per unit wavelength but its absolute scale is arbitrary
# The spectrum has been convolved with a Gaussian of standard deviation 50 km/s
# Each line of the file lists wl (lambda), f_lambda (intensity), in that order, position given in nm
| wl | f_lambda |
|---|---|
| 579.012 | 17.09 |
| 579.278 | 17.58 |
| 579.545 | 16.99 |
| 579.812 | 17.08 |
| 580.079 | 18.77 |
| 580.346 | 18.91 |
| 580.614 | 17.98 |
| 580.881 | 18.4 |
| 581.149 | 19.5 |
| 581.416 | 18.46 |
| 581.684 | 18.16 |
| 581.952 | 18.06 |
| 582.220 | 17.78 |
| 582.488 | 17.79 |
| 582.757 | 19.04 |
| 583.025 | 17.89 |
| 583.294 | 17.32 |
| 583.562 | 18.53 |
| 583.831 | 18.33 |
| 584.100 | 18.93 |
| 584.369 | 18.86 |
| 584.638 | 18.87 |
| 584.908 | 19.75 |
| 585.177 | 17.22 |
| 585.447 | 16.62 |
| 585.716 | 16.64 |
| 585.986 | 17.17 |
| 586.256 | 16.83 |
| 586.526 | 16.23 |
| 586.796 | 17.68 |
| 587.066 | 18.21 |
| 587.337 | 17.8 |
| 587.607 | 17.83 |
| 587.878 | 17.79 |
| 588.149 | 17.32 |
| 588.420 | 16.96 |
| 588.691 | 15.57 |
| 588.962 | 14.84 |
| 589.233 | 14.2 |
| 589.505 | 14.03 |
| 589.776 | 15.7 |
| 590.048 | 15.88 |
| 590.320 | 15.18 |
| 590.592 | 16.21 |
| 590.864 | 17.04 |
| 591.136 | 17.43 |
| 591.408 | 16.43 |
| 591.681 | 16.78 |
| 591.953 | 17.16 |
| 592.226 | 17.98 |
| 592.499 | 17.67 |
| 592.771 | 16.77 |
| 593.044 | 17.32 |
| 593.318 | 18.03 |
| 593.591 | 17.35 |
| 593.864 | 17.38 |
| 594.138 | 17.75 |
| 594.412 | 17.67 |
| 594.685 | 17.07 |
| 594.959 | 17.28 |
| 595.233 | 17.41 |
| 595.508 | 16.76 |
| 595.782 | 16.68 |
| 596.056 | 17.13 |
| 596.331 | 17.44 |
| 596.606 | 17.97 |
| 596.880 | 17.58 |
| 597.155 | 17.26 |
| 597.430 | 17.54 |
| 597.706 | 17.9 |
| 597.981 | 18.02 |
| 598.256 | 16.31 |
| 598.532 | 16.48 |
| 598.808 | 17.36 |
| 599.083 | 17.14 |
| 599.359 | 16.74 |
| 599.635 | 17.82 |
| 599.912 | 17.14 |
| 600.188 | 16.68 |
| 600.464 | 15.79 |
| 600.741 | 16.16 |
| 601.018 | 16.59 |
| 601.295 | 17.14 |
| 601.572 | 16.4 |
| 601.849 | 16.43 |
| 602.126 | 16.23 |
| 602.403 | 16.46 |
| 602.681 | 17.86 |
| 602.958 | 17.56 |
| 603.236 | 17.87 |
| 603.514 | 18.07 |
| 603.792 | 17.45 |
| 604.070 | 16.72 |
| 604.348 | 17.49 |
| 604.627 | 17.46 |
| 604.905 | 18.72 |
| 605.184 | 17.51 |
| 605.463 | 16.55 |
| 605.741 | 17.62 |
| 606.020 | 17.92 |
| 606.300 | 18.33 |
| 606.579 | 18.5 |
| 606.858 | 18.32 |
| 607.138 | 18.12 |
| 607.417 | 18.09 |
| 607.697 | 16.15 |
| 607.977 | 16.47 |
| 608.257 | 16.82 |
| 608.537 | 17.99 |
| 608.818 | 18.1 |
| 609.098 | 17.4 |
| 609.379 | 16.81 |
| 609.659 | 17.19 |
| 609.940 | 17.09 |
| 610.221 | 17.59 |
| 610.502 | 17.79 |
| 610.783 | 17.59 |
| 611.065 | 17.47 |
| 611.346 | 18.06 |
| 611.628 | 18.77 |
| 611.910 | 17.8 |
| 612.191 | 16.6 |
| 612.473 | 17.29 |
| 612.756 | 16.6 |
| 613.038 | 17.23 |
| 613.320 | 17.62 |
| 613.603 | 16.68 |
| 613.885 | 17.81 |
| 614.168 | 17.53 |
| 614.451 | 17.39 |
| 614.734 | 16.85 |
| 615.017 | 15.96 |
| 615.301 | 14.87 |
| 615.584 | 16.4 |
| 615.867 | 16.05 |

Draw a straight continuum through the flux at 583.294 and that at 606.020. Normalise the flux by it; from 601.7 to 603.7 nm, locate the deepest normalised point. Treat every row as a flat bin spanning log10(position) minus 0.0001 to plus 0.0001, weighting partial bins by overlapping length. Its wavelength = 602.126 nm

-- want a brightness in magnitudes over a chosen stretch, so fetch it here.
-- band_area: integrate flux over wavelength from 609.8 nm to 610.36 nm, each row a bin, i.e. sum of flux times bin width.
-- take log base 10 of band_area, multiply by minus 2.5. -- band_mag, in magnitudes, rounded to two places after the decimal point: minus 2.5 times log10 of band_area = -2.47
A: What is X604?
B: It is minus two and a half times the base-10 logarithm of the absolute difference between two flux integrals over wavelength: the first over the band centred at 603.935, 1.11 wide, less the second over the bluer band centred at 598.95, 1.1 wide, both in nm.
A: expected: 0.4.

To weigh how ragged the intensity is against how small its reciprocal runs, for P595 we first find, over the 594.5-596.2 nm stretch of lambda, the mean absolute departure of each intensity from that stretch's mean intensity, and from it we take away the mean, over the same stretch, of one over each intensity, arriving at 0.16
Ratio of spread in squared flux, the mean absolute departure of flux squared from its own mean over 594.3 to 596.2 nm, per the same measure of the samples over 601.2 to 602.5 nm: 1.1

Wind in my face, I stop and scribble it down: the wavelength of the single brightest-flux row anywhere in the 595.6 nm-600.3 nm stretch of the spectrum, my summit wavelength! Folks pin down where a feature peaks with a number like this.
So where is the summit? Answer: 597.981 nm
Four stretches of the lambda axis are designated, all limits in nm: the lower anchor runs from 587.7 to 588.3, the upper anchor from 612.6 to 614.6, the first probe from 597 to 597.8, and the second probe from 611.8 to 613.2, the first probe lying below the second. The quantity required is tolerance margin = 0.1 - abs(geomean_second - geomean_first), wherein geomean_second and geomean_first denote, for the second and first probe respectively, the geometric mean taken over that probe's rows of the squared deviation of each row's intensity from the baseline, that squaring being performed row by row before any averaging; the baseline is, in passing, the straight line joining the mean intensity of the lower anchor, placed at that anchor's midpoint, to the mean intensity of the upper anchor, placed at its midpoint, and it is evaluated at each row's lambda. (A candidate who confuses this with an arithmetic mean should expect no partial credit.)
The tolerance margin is 0.09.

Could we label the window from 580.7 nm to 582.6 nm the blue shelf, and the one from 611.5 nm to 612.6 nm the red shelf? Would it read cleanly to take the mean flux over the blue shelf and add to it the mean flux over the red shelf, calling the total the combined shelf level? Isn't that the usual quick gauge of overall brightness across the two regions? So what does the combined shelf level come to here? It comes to 35.9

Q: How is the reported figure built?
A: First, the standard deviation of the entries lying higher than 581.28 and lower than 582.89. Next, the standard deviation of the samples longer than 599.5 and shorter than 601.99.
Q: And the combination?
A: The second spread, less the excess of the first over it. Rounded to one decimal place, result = 0.7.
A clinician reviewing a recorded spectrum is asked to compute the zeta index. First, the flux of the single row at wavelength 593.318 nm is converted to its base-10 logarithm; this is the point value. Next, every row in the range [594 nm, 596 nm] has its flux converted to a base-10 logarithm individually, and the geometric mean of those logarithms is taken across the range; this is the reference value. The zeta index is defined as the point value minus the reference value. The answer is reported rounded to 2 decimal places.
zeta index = 0.02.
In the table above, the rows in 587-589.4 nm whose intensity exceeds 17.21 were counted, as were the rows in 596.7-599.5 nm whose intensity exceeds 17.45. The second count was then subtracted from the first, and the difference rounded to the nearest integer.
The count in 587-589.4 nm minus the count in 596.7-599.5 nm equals 1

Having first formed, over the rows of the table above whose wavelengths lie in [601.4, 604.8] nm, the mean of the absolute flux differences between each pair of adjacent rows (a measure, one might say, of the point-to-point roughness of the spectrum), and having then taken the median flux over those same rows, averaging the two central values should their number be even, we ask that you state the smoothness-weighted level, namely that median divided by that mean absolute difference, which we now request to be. 40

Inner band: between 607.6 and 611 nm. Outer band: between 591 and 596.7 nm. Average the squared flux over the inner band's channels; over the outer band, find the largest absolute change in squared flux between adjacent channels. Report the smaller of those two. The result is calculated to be 33.9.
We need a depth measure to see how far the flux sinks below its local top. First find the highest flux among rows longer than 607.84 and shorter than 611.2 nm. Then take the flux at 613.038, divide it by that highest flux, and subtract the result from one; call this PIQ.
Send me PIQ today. 0.05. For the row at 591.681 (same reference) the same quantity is 0.07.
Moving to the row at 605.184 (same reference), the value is 0.03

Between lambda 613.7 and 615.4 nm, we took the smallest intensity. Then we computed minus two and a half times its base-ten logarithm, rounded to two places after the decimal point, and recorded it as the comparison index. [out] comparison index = -2.93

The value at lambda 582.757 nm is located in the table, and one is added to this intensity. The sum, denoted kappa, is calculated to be 20.0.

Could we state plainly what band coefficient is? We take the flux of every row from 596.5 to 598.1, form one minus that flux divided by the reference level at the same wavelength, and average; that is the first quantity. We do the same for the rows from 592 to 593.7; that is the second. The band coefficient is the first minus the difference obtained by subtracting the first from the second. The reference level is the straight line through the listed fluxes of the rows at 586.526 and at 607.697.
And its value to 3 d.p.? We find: -0.107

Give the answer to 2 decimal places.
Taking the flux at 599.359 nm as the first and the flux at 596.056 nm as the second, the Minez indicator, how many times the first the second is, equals 1.02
